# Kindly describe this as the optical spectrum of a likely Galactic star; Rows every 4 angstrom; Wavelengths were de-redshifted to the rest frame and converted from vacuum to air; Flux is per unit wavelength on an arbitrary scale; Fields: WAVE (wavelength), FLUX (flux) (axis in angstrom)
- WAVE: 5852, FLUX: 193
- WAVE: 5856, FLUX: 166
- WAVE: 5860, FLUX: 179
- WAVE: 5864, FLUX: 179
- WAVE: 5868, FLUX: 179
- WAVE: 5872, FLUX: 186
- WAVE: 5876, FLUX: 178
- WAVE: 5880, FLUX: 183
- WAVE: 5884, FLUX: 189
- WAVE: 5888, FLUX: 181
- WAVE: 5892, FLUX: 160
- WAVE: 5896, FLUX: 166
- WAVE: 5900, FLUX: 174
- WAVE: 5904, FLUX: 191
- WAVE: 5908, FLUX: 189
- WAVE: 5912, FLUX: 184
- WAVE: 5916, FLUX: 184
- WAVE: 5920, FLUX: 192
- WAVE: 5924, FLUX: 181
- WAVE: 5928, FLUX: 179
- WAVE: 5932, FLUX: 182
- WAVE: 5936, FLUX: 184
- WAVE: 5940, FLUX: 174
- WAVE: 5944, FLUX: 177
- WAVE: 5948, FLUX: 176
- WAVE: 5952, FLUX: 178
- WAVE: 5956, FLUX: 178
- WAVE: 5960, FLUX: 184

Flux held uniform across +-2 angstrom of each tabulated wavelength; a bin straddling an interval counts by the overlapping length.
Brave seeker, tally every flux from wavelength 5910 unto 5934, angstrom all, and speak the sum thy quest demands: 1102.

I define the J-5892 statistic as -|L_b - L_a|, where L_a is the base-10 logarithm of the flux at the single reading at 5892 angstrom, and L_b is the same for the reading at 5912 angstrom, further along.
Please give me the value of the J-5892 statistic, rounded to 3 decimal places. -0.061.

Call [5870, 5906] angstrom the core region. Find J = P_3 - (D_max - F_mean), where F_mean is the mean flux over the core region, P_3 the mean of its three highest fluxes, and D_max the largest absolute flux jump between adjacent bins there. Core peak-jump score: 346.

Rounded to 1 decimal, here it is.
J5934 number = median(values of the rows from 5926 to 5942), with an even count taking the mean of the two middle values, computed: 180.5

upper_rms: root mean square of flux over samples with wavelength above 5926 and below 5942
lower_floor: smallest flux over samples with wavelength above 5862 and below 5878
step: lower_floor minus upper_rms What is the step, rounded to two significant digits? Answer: -1.8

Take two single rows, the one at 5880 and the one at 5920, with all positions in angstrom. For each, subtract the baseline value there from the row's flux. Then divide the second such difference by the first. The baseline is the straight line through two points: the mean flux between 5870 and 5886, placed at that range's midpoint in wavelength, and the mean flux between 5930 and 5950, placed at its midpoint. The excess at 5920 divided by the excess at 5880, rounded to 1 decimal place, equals -14.1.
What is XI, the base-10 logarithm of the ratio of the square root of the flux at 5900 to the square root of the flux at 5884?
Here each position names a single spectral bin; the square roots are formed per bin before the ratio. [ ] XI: -0.018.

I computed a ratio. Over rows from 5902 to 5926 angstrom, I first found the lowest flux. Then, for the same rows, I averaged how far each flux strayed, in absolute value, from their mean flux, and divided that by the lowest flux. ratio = 0.021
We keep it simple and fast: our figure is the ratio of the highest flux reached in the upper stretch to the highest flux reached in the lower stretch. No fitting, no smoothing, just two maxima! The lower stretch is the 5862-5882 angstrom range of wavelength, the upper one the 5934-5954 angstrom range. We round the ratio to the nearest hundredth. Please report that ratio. 0.99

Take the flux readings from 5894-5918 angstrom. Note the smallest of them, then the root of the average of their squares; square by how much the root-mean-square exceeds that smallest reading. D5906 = 242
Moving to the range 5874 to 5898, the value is 271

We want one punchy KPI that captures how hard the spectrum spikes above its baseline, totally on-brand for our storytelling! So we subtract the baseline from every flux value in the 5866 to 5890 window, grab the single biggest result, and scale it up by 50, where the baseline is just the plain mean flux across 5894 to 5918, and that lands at 383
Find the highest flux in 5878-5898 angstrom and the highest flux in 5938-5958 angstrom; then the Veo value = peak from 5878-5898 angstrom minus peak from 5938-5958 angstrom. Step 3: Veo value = 11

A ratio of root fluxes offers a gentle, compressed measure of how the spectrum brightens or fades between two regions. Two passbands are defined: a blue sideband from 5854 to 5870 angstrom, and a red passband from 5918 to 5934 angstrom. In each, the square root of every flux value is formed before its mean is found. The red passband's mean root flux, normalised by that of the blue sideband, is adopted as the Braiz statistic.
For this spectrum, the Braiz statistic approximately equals 1.02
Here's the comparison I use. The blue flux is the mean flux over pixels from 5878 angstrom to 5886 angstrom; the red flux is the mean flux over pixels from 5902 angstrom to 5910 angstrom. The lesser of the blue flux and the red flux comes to 186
